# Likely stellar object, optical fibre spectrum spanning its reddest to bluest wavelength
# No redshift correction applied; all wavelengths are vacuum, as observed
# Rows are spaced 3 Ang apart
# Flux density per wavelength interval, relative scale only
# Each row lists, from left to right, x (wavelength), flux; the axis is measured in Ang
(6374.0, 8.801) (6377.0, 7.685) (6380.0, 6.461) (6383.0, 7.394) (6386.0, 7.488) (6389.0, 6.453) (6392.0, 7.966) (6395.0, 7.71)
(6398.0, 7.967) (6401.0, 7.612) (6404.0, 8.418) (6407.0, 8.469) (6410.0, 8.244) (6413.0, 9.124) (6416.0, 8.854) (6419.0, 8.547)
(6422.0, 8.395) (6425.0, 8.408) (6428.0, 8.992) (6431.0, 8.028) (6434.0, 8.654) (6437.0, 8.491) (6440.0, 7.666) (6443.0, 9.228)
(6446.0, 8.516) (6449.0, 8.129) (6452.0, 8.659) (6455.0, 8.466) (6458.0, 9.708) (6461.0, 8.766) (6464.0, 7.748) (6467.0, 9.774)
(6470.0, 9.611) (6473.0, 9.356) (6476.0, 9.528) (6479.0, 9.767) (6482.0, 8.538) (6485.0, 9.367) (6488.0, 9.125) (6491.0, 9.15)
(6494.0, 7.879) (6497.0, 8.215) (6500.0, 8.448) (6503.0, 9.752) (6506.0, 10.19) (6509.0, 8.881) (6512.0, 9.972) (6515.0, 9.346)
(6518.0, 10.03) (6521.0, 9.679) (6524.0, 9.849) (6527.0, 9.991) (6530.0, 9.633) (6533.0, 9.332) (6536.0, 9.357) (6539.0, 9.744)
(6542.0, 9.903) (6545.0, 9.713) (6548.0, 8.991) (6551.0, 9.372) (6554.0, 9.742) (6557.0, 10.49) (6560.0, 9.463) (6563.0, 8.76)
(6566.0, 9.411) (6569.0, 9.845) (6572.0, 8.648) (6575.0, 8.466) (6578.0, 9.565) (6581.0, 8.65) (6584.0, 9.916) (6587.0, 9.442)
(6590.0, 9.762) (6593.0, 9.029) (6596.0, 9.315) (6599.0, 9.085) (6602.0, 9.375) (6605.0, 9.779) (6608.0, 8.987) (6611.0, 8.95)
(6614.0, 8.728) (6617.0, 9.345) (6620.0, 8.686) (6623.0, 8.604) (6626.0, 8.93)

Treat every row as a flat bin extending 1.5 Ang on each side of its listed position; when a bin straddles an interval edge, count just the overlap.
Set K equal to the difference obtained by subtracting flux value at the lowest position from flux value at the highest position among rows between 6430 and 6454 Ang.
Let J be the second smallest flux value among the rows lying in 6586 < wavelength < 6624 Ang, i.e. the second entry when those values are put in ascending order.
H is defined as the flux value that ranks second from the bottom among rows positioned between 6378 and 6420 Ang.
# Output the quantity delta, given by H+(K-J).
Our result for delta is -1.6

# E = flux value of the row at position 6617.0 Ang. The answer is 9.345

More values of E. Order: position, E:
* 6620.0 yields 8.686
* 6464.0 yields 7.748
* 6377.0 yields 7.685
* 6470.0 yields 9.611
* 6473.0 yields 9.356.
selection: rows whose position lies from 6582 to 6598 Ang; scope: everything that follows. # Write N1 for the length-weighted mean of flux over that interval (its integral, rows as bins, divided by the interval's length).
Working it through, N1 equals 9.45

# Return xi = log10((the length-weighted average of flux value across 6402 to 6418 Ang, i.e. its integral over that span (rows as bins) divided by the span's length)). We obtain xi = 0.934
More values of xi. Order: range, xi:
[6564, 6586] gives 0.964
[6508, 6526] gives 0.985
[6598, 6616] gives 0.962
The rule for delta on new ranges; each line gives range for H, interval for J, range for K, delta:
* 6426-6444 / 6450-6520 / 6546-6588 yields 0.6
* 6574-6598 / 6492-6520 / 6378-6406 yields 2.4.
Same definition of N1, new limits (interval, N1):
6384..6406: 7.67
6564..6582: 9.10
